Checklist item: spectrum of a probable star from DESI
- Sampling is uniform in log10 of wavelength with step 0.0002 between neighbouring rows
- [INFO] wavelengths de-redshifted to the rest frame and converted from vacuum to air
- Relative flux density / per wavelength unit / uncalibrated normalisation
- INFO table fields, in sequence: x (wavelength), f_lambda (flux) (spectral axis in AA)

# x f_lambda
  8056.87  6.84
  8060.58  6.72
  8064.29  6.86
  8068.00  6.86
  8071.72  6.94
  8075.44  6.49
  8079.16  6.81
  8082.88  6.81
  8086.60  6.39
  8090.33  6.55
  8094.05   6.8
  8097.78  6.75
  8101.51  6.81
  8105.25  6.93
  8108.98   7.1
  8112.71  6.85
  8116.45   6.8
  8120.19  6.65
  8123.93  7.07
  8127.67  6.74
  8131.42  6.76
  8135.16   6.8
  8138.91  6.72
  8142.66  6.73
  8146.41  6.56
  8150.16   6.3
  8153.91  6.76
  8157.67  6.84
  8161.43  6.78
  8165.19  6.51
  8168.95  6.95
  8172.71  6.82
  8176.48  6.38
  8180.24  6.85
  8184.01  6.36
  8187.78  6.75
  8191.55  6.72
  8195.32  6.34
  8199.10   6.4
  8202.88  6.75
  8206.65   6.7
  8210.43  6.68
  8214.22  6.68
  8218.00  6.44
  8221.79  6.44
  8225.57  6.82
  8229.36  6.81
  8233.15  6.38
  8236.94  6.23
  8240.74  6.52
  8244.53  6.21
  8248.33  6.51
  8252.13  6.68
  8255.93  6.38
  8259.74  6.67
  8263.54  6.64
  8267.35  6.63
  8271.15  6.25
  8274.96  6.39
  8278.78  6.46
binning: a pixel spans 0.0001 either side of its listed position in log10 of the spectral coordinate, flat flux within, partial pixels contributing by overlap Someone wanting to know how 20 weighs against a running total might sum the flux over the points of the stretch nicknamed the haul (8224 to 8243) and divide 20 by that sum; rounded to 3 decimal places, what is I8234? 0.611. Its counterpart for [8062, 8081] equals 0.589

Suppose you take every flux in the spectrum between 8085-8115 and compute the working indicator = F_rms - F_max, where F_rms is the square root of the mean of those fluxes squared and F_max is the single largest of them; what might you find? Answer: -0.32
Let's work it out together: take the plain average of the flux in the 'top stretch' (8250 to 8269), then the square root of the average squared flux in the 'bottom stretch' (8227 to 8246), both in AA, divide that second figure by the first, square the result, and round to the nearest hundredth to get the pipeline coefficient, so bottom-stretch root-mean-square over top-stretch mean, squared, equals 0.95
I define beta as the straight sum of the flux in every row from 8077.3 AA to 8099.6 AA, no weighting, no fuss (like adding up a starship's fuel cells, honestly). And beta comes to 40.1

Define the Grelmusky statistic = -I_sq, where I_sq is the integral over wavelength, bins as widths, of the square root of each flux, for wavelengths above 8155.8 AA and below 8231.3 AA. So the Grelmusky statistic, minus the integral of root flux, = -195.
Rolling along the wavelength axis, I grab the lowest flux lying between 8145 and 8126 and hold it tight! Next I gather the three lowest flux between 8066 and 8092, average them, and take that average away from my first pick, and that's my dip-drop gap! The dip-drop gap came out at 0.24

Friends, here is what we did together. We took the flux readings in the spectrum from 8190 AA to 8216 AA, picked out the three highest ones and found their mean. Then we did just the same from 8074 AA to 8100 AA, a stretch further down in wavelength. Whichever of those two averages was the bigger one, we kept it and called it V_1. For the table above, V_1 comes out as 6.81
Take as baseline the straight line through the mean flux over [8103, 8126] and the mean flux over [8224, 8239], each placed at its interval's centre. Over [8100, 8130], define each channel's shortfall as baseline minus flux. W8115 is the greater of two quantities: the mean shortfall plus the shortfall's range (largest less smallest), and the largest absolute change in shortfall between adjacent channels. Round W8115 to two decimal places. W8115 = 0.46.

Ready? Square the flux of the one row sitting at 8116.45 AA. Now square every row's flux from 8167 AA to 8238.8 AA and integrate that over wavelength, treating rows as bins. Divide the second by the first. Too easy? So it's 67.8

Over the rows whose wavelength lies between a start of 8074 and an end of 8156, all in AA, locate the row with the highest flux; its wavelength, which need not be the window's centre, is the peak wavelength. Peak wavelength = 8108.98 AA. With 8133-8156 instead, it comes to 8135.16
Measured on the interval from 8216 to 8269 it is 8225.57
